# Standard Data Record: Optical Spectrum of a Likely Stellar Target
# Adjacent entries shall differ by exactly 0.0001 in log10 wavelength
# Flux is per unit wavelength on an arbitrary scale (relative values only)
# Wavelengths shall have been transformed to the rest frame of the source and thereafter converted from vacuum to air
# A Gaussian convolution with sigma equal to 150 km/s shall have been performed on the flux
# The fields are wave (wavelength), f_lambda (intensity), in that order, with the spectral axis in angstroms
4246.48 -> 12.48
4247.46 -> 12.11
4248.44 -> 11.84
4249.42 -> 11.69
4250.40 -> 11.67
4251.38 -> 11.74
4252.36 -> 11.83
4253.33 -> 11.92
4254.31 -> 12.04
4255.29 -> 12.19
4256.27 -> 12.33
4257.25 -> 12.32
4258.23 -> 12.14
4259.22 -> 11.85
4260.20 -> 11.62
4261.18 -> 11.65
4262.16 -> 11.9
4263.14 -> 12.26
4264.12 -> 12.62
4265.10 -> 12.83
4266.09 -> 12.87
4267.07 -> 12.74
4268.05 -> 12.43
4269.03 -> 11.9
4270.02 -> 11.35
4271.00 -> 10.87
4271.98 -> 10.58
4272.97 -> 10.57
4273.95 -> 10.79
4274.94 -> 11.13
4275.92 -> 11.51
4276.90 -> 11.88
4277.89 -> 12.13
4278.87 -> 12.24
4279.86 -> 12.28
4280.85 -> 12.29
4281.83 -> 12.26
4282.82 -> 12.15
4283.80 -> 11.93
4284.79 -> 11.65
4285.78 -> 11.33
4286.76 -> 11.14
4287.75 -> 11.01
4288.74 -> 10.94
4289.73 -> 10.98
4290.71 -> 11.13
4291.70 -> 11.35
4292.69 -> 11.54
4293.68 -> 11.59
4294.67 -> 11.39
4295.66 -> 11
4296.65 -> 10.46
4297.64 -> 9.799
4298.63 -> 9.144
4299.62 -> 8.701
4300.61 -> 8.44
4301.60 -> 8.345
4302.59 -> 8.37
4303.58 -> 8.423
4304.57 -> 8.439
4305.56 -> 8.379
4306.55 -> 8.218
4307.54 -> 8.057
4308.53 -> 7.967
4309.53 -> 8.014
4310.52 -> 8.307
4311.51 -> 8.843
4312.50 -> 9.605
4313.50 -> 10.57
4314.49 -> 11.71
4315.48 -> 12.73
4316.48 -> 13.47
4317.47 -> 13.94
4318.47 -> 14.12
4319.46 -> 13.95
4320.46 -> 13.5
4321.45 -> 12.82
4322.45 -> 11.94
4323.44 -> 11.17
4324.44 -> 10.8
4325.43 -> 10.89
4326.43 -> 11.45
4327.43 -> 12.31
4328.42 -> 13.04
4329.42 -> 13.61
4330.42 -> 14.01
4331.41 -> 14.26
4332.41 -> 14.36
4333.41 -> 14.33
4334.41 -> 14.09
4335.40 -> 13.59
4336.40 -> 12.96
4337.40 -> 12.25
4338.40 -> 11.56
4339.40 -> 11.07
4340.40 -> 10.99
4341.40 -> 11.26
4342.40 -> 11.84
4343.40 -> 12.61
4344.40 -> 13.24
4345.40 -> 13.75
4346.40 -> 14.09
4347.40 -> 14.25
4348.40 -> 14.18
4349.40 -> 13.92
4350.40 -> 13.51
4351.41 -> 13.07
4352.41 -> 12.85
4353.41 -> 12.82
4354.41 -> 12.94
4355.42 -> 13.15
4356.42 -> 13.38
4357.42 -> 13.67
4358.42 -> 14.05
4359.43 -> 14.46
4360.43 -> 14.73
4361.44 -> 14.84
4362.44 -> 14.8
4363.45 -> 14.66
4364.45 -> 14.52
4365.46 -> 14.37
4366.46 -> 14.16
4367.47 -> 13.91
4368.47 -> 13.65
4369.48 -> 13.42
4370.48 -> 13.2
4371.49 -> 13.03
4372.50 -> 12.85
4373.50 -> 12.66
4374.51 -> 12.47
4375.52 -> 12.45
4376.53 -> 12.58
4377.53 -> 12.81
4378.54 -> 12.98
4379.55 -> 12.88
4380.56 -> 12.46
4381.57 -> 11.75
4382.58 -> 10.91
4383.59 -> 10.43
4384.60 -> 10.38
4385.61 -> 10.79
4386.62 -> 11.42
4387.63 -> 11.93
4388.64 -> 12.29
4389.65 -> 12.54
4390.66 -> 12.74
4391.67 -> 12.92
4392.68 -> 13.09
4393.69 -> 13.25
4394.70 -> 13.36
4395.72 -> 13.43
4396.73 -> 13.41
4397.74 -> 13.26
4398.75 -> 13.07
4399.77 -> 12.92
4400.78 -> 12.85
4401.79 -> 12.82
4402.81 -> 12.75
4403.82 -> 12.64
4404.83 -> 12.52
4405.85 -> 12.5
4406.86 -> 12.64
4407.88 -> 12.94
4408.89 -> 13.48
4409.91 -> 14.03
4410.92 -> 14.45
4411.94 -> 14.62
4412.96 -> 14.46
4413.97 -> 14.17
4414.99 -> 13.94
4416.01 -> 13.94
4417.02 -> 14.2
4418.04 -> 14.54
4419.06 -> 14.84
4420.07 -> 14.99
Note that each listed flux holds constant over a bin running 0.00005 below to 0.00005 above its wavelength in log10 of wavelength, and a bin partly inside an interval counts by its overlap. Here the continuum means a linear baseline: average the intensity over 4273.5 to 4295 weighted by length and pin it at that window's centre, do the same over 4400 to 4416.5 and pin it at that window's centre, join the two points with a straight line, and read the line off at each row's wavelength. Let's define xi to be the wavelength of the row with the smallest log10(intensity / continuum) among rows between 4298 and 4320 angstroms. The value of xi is 4308.53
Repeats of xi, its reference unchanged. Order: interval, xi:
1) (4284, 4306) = 4305.56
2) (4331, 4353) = 4340.40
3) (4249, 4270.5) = 4270.02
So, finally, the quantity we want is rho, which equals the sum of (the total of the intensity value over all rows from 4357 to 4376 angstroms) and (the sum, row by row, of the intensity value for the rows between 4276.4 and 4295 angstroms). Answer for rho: 483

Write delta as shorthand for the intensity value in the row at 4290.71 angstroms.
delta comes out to 11.13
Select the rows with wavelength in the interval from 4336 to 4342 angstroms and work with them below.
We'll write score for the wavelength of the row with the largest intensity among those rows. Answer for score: 4336.40 angstroms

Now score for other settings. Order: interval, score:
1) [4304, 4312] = 4311.51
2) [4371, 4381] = 4371.49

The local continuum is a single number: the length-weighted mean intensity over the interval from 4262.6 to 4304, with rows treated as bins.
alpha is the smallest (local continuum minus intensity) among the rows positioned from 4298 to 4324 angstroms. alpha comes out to -3.0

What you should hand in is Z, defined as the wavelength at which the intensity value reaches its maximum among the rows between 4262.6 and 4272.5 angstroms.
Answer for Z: 4266.09 angstroms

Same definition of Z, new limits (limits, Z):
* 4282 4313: 4282.82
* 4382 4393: 4392.68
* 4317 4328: 4318.47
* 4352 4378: 4361.44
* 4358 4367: 4361.44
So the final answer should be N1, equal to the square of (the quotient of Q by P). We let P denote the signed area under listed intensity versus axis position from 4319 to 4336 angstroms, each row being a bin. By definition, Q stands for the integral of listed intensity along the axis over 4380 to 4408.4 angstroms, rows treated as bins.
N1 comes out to 2.6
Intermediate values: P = 220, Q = 353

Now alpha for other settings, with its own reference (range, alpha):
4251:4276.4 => -1.7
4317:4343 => -3.2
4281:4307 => -1.1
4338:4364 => -3.7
